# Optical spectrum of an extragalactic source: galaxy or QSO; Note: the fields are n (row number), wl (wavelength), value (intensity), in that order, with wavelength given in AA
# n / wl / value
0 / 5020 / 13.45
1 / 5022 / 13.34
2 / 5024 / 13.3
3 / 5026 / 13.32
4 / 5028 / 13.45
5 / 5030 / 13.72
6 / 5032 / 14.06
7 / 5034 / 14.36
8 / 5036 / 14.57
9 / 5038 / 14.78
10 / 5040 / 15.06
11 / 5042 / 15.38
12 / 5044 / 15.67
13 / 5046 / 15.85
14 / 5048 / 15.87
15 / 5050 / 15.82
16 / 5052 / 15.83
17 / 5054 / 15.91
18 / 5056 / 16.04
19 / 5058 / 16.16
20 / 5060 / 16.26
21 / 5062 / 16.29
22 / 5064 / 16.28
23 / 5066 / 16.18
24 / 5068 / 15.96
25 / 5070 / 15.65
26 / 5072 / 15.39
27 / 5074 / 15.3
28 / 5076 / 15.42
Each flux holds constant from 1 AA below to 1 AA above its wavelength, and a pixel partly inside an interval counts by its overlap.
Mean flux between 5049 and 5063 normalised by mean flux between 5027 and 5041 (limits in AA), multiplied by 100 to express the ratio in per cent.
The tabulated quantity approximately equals 112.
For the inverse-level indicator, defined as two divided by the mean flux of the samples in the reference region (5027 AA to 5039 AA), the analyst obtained 0.141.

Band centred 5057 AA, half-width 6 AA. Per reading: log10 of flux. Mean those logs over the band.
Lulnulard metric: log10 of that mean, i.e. 0.081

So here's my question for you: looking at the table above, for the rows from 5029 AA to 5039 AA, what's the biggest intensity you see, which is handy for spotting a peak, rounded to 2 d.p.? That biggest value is 14.78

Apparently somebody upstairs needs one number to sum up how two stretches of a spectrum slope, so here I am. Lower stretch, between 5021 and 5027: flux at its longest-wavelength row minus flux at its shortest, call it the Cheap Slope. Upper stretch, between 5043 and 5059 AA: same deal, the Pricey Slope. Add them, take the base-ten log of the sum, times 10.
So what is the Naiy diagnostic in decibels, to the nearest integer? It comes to -3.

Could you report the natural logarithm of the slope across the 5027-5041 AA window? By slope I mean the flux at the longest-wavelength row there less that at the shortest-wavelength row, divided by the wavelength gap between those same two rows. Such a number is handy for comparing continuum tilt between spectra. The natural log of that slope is -2.0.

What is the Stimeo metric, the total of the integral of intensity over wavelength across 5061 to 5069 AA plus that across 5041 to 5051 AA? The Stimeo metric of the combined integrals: 287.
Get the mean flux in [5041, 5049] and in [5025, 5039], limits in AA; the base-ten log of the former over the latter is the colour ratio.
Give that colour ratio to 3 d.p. 0.048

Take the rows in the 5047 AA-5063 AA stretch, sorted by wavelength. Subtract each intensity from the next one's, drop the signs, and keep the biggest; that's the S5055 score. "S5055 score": 0.130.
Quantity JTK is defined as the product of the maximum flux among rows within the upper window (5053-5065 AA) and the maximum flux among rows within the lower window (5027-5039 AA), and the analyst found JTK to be 241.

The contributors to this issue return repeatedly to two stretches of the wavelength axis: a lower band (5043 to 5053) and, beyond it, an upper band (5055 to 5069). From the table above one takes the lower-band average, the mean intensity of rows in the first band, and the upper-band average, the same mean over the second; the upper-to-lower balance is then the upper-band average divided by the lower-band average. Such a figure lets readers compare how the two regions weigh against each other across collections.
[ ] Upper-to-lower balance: 1.02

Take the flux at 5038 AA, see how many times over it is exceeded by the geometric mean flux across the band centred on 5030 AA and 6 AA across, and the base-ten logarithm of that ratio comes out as -0.03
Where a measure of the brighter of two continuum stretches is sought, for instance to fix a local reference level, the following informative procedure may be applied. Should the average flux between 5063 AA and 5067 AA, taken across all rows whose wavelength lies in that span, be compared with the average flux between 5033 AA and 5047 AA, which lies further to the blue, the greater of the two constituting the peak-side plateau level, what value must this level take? 16.23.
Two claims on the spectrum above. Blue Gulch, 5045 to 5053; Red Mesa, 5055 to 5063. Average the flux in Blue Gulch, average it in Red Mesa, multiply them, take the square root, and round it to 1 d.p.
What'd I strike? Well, 16.0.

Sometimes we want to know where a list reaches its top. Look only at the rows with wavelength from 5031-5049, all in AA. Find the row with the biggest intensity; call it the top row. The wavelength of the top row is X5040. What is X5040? 5048 AA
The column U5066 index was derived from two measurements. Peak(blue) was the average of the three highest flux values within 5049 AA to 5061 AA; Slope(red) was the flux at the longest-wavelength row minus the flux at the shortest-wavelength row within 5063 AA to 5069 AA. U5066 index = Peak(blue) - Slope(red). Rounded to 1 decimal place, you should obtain 16.5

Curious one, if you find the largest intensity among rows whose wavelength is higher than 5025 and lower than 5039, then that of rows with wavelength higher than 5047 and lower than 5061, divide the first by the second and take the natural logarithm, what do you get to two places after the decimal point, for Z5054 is -0.10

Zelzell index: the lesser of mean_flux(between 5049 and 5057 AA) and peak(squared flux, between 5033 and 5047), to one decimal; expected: 15.9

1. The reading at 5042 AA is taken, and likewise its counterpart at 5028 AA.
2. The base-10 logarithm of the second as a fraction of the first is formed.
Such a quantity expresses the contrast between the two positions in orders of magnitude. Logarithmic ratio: -0.058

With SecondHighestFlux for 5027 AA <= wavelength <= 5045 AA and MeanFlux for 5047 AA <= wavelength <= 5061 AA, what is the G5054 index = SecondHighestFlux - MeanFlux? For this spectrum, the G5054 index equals -0.6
